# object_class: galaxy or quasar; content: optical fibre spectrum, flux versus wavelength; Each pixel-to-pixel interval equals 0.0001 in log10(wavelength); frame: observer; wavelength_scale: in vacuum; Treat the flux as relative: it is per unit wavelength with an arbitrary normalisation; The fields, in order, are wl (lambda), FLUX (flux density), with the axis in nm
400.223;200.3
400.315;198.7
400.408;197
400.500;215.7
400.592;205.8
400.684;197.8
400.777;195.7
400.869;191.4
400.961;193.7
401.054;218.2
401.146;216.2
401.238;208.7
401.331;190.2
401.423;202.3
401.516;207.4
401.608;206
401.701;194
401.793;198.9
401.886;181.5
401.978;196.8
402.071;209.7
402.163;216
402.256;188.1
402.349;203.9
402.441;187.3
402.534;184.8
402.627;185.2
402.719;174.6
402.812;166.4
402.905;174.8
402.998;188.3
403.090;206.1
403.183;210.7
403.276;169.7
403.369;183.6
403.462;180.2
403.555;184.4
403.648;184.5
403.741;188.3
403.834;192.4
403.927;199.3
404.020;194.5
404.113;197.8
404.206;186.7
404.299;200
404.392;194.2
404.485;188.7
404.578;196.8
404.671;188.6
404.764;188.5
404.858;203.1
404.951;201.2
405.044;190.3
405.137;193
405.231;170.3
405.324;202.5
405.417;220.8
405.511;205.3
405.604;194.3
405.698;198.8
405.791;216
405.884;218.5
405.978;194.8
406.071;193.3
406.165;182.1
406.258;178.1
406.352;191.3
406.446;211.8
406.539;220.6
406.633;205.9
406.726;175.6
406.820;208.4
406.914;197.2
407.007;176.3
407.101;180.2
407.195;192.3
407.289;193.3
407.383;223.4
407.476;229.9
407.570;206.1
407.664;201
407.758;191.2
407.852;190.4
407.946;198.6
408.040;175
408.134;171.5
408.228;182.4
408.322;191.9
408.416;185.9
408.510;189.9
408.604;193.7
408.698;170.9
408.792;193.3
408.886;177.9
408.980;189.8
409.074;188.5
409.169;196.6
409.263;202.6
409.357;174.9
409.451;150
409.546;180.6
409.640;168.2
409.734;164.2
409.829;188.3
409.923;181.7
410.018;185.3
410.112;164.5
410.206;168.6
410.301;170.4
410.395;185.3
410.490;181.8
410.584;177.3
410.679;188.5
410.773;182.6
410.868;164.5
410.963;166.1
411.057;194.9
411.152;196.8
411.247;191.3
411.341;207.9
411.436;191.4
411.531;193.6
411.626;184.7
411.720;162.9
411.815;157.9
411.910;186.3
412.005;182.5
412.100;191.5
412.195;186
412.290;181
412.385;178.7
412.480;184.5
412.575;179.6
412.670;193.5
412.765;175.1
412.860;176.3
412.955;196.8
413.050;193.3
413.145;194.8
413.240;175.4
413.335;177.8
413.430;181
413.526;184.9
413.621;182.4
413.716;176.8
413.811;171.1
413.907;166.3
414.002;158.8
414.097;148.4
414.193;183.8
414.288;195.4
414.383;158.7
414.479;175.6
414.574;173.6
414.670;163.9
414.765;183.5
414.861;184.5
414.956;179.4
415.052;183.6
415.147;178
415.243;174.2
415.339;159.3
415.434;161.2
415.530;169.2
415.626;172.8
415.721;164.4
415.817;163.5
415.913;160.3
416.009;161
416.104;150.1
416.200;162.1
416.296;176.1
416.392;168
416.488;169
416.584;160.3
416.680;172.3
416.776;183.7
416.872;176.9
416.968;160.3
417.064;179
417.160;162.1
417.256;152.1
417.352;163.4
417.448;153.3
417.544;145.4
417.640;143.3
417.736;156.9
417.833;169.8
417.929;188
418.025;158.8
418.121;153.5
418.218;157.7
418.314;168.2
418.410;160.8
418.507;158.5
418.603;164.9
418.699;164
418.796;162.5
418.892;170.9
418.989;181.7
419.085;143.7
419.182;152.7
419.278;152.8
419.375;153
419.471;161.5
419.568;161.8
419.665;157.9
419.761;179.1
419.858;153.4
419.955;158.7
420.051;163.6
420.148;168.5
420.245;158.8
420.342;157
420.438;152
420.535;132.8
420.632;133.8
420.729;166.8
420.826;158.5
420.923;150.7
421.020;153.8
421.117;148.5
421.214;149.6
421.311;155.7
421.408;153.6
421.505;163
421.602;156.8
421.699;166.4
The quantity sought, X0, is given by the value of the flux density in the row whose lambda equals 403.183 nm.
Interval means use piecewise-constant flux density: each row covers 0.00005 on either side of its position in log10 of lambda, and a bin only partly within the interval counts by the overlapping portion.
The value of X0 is 210.7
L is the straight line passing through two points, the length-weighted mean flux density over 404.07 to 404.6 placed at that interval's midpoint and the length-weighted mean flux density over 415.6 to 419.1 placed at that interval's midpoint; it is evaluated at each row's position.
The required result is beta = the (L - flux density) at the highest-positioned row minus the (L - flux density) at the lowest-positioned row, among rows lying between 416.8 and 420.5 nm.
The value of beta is 17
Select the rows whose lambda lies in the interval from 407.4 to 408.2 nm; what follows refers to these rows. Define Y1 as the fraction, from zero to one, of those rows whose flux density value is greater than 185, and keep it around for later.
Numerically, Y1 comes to 0.75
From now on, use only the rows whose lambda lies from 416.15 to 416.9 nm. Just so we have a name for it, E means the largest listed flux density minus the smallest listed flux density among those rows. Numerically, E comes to 23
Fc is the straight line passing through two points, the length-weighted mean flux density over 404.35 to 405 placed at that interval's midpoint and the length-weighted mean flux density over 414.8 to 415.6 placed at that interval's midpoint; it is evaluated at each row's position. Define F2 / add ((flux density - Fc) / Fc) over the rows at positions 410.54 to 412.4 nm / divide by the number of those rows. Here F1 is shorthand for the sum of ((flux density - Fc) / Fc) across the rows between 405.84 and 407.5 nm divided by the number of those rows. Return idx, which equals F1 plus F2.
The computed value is 0.054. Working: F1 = 0.04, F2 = 0.013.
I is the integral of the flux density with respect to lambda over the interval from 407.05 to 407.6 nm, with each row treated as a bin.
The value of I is 112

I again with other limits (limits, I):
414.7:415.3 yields 108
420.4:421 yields 89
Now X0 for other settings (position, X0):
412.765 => 175.1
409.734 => 164.2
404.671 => 188.6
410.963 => 166.1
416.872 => 176.9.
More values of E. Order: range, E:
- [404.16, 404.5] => 13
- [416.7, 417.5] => 32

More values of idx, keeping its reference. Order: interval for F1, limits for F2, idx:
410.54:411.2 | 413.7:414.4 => -0.038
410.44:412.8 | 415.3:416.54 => -0.032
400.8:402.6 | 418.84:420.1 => -0.030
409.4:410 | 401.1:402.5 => -0.066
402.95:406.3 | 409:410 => -0.032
